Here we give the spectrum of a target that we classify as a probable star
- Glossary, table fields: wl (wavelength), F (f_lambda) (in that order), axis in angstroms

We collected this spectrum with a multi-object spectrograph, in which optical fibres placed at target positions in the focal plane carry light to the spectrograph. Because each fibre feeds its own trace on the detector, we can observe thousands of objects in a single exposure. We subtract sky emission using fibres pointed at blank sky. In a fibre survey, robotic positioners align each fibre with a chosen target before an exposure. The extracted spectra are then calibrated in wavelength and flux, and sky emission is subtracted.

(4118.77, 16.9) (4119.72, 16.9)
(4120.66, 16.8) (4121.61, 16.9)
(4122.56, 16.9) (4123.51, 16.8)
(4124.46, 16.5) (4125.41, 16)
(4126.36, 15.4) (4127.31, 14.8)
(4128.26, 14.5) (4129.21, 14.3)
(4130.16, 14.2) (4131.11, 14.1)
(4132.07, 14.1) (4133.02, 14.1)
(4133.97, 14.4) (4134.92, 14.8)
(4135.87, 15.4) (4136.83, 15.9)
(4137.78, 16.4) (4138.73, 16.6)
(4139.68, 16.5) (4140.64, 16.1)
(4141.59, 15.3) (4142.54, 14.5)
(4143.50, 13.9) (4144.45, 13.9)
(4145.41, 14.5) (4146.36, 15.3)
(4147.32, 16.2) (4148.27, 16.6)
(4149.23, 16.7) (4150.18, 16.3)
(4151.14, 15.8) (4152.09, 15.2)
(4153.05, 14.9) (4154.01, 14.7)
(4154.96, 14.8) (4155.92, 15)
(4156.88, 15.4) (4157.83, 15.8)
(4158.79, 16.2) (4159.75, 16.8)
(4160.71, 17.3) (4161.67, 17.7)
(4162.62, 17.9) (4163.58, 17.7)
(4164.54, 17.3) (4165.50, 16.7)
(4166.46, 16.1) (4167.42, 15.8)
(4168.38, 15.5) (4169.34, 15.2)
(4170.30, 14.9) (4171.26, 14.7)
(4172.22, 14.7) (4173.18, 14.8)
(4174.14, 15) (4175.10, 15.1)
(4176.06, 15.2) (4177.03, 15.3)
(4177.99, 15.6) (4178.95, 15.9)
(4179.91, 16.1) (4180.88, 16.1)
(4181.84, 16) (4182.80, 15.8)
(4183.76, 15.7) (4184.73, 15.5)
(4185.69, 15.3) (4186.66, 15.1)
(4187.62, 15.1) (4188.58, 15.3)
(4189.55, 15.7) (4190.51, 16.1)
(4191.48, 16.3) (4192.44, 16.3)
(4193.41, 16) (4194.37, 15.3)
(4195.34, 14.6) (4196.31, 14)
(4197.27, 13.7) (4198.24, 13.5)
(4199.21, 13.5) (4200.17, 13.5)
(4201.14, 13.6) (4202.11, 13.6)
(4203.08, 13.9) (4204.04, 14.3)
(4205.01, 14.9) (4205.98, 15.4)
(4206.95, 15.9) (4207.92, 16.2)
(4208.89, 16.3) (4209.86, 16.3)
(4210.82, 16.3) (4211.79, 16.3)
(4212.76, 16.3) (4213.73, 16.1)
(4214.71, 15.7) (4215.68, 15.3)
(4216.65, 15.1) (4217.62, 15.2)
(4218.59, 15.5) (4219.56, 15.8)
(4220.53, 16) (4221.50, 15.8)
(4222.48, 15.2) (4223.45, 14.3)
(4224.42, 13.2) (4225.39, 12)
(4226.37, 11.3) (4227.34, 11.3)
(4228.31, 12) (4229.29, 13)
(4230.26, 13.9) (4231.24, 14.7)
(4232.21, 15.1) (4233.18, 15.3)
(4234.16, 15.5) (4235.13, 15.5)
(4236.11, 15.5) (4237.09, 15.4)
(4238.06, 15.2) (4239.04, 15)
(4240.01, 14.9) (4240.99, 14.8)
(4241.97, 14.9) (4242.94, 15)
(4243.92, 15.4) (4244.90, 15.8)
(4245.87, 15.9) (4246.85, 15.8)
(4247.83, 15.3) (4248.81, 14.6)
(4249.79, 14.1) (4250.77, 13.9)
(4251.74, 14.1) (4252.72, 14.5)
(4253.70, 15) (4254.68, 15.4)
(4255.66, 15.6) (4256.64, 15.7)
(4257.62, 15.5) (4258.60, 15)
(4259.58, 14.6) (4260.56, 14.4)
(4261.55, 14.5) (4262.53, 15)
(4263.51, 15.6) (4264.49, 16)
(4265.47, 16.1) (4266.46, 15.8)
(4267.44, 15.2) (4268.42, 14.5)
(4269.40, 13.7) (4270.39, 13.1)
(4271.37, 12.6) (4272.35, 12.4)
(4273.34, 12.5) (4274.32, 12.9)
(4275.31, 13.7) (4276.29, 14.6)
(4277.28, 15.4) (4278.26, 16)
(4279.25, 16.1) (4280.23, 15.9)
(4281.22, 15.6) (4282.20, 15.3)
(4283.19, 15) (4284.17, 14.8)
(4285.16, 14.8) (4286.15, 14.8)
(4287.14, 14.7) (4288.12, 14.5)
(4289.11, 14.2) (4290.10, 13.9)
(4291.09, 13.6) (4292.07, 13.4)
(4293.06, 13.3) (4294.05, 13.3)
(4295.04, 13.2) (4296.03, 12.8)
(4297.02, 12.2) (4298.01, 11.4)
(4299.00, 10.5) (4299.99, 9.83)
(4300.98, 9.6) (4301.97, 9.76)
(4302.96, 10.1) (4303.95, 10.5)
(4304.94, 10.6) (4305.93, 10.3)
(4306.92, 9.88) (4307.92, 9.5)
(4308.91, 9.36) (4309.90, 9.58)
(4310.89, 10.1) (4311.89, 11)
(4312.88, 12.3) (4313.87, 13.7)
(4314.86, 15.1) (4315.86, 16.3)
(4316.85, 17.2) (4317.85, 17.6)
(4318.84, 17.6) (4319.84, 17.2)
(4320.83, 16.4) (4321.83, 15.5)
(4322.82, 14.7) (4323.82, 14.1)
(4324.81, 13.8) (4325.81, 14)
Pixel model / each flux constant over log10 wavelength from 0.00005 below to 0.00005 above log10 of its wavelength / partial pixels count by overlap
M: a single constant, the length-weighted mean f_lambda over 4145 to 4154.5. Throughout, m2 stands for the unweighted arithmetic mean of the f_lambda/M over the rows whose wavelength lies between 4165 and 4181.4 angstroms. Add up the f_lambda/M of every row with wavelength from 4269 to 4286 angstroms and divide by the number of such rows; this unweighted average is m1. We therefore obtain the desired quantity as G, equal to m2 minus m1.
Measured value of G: 0.07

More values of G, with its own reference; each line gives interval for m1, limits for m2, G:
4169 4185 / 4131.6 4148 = -0.01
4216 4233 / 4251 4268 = 0.07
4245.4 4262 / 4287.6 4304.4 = -0.18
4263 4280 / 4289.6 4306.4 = -0.18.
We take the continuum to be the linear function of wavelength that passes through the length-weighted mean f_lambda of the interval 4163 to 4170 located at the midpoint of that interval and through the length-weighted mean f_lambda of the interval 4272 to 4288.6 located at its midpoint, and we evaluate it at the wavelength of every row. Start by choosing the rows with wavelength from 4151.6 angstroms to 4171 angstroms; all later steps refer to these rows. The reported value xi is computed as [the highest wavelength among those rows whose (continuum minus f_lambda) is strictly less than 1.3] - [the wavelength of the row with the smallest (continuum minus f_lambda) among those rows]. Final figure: 6.7 angstroms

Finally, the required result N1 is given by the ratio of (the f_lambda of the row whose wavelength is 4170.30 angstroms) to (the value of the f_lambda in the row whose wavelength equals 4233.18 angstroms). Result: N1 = 0.97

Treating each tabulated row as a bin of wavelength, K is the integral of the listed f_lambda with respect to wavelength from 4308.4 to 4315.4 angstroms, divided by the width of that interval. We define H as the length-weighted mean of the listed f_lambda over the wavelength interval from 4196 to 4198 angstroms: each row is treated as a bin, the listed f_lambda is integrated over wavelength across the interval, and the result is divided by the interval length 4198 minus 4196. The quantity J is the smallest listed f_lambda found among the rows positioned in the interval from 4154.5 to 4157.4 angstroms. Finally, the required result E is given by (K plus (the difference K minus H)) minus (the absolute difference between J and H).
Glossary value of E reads 8.4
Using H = 13.8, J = 14.8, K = 11.6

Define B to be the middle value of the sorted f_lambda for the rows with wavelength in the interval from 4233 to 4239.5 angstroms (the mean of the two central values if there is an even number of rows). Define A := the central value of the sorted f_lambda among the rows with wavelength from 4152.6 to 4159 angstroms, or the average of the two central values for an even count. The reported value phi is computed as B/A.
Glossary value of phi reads 1.03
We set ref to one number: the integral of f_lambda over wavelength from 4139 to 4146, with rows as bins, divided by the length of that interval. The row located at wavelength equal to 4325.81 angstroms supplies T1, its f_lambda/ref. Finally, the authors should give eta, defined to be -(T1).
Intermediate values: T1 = 0.93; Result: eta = -0.93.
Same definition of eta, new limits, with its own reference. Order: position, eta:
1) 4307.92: -0.63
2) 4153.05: -0.99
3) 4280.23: -1.06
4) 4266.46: -1.05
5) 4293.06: -0.89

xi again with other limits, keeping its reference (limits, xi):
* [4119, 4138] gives 15.2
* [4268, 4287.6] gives 7.9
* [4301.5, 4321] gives 2.0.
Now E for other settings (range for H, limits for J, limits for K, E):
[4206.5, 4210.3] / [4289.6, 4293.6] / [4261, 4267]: 11.9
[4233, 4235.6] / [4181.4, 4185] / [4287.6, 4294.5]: 12.0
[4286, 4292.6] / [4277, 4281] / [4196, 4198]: 12.2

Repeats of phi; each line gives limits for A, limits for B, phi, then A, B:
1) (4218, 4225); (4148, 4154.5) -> 1.02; 15.5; 15.8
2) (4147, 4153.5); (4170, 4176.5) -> 0.92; 16.2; 14.9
